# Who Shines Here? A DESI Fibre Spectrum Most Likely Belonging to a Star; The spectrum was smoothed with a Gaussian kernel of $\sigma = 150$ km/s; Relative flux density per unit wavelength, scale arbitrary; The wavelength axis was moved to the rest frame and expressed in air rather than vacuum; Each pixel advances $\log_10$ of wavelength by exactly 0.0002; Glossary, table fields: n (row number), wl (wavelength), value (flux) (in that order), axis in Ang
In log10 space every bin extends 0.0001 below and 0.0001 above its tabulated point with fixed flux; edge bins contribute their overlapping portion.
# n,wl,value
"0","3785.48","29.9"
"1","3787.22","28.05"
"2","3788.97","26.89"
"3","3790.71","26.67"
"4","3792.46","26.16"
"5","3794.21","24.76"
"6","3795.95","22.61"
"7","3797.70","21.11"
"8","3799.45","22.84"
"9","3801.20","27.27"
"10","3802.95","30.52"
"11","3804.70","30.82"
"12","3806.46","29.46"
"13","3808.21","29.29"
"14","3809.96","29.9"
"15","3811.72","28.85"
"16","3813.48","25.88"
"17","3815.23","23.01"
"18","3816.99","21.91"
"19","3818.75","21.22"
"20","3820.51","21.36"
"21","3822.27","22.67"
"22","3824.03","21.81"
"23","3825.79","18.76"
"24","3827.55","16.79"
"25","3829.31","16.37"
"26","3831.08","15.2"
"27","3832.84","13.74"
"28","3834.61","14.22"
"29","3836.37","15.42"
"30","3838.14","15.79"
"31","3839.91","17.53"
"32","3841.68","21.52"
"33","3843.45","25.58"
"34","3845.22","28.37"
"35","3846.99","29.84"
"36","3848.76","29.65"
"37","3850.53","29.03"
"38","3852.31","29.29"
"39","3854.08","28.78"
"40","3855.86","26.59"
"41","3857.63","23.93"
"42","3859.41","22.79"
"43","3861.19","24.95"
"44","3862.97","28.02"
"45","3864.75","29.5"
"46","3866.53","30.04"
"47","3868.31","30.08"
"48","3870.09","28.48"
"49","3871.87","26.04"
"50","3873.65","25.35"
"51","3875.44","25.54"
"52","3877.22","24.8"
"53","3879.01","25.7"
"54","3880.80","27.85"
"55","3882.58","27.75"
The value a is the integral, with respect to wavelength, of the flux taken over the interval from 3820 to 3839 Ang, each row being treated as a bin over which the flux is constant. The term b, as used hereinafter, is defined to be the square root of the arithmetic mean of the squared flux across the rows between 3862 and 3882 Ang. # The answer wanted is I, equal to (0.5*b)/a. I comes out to 0.042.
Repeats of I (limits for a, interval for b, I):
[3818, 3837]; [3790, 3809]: 0.039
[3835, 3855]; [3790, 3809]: 0.027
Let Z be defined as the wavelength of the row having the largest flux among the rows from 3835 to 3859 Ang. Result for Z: 3846.99 Ang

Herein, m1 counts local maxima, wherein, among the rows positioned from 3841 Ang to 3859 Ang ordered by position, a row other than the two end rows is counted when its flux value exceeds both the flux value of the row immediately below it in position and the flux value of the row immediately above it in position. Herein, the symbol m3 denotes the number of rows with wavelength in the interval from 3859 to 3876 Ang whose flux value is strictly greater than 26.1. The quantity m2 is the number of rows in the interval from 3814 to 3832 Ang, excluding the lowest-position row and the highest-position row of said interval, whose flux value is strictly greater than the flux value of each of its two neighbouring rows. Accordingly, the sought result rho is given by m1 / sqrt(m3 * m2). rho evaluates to 0.89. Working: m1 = 2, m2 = 1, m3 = 5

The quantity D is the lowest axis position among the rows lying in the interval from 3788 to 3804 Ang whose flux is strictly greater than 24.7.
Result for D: 3788.97 Ang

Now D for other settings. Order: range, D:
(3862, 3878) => 3862.97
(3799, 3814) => 3801.20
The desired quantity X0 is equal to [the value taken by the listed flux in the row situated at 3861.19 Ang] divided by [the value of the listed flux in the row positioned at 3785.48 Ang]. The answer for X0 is 0.83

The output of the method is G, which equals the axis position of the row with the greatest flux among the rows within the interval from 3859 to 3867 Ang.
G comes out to 3866.53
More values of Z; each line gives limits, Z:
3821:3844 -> 3843.45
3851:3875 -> 3868.31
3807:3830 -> 3809.96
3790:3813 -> 3804.70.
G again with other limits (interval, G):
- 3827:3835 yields 3827.55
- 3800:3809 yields 3804.70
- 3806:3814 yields 3809.96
